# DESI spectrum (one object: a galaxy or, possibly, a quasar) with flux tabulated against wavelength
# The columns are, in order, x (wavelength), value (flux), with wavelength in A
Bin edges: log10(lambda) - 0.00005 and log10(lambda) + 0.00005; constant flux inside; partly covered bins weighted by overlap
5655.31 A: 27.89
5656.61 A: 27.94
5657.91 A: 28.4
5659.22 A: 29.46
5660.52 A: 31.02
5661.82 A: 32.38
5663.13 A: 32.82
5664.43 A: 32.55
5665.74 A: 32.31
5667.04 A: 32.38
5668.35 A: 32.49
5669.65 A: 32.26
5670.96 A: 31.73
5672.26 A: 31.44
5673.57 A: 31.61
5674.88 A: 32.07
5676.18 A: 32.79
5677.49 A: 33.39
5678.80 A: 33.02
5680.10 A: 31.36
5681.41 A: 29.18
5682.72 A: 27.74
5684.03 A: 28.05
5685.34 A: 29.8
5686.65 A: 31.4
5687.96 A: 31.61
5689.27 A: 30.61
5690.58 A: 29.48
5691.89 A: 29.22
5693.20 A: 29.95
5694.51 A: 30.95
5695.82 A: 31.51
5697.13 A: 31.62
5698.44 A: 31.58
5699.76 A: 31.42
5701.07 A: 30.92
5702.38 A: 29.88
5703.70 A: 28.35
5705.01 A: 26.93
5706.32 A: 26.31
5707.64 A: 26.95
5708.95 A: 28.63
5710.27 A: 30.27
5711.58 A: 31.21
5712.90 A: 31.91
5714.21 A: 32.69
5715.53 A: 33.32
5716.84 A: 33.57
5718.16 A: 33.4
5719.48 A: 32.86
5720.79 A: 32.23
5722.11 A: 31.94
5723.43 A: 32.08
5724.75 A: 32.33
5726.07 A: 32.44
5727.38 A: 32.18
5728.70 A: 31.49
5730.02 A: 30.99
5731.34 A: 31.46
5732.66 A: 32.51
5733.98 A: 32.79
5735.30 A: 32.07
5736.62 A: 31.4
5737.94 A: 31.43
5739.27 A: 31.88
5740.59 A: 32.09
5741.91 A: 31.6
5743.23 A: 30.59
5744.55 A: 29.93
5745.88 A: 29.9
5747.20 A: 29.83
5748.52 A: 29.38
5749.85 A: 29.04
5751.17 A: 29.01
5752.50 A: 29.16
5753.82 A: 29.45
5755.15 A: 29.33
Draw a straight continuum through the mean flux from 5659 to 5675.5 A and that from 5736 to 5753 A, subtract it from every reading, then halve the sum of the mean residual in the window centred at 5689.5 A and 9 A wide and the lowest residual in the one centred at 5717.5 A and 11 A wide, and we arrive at -0.1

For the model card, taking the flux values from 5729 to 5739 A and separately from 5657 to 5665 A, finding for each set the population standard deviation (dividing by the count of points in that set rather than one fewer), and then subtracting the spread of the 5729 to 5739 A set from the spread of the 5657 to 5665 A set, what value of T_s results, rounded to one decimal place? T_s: 1.1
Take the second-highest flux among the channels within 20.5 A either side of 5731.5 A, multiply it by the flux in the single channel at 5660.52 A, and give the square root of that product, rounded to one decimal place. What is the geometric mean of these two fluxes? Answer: 32.2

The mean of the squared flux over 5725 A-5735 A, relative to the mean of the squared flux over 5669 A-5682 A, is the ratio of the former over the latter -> 1.01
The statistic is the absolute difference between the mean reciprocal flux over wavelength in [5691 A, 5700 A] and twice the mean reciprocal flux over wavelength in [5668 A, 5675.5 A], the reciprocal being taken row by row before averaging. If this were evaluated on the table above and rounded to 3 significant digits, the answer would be 0.0302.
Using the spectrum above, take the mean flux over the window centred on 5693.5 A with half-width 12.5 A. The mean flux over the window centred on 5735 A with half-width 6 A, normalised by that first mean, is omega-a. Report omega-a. 1.06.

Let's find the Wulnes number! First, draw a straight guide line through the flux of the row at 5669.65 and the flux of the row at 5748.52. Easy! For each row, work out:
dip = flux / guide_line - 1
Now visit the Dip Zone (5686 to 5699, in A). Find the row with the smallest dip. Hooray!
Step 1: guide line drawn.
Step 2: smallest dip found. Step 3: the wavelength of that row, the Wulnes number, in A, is 5691.89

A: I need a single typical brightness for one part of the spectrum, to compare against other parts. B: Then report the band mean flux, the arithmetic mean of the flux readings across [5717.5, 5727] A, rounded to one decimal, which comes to 32.5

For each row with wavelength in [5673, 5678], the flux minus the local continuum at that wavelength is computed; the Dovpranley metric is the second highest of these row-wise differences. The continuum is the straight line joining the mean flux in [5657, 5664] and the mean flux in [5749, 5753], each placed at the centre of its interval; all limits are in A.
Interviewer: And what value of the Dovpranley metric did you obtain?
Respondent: 2.3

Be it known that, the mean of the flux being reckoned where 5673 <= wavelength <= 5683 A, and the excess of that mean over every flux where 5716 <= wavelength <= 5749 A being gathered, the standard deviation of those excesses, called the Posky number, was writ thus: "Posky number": 1.1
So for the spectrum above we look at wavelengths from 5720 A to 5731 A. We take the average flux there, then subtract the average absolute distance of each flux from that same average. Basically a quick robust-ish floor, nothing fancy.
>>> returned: 32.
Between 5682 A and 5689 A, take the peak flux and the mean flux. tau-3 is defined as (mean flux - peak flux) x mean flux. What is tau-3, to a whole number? -56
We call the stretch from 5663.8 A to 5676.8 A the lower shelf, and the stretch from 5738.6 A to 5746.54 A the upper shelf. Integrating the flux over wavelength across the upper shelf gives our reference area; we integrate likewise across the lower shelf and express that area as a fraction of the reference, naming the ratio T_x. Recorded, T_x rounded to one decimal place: 1.7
